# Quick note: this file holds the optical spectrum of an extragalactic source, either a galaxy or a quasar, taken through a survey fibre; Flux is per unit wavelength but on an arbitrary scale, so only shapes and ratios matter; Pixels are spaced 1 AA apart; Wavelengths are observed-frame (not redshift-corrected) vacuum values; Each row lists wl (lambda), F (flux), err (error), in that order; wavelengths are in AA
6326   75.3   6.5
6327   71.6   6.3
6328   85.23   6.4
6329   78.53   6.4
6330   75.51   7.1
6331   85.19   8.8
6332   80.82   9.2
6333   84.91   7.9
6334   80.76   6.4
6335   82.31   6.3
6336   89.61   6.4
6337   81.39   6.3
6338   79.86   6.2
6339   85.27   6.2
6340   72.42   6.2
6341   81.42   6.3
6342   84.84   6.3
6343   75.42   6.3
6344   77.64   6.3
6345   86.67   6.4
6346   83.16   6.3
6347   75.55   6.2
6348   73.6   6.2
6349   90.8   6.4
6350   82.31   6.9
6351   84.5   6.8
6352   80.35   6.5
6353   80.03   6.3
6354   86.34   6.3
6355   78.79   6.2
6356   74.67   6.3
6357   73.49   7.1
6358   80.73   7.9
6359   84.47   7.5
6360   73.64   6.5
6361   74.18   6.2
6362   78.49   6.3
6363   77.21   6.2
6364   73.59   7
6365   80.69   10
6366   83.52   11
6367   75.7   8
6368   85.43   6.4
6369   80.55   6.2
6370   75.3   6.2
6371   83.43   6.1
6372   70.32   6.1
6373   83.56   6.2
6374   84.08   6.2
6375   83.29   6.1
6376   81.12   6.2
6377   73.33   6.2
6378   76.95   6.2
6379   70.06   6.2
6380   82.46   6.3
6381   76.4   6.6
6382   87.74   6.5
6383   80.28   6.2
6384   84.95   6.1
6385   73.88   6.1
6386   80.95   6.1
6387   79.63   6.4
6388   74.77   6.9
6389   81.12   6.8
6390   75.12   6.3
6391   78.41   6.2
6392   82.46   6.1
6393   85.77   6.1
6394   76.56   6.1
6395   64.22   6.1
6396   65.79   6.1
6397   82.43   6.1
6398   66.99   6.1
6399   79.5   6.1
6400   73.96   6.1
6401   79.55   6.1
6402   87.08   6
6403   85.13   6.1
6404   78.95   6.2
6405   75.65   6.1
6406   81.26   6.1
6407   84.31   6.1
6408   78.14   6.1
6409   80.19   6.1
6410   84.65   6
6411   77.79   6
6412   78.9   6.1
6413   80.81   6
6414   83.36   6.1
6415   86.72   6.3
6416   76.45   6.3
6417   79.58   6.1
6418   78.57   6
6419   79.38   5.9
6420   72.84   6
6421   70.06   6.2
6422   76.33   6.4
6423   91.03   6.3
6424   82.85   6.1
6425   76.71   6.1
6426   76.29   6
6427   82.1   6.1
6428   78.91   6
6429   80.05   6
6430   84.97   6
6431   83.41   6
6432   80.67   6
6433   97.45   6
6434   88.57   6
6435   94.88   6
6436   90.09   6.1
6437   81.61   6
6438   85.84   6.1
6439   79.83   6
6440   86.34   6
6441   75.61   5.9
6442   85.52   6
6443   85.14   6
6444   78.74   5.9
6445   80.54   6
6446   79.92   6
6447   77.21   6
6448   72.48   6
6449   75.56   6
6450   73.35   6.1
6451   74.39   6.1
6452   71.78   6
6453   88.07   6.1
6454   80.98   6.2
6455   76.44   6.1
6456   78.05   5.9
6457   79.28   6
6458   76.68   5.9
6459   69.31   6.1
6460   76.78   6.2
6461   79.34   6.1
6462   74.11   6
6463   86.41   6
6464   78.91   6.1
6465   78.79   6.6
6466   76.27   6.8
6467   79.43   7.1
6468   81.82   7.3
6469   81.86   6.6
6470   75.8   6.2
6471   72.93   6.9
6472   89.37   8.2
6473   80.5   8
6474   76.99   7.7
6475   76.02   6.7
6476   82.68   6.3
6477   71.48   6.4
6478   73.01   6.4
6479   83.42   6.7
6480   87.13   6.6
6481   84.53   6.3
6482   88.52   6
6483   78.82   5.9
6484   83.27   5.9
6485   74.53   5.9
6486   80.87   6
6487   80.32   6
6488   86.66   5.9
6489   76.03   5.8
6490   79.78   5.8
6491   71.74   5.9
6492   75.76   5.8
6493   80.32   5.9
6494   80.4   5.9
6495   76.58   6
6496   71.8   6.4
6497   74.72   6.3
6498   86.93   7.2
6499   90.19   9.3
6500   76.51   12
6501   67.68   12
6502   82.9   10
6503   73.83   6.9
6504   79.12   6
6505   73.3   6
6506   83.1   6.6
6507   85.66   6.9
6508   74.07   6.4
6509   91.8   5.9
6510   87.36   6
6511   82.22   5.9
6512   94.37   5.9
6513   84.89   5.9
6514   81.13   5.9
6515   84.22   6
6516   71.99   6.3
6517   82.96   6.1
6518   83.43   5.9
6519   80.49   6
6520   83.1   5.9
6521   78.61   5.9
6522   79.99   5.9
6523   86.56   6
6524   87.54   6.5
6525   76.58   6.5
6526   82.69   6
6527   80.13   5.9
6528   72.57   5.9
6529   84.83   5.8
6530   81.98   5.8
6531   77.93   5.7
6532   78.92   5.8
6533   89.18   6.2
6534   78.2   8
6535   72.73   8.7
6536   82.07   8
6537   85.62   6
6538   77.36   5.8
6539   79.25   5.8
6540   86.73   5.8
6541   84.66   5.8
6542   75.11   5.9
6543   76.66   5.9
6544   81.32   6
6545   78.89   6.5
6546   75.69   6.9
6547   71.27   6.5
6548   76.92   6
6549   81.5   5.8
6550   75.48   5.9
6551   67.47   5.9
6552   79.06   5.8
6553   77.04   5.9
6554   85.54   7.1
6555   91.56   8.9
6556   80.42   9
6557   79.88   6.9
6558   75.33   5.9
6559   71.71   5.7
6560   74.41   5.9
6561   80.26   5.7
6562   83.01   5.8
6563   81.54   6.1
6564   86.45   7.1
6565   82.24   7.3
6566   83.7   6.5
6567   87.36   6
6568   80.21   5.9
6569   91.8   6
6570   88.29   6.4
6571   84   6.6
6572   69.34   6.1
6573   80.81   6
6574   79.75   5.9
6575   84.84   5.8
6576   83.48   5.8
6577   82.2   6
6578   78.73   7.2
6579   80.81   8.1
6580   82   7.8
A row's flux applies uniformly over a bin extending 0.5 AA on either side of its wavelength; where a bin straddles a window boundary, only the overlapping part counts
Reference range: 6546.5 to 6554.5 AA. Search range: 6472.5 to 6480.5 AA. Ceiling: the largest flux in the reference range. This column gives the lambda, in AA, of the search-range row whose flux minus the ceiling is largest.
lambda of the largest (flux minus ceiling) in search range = 6480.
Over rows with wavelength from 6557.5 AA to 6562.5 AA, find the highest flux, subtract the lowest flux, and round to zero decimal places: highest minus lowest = 11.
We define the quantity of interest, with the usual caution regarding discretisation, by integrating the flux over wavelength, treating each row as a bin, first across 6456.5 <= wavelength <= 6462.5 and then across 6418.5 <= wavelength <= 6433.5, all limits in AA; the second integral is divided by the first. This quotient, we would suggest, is 2.66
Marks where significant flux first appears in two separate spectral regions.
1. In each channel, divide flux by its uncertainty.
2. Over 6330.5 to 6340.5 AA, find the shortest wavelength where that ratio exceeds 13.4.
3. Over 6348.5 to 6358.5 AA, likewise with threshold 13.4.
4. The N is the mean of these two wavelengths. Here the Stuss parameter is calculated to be 6342.5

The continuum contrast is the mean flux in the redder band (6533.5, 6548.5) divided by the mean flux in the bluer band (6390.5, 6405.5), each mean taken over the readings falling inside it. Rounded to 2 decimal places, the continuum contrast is 1.02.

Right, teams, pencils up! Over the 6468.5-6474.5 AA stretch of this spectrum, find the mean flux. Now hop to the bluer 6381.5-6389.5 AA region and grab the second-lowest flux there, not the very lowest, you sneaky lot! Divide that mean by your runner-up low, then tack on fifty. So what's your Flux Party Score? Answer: 51.1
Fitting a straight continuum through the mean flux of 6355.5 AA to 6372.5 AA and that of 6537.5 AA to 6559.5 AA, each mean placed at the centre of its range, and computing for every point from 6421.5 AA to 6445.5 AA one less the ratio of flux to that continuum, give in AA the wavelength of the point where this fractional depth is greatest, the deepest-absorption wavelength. 6441 AA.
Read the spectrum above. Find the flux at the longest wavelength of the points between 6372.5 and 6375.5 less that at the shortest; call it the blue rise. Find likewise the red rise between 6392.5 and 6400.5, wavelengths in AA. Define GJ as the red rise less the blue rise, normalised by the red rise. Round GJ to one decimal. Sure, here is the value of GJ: 1.0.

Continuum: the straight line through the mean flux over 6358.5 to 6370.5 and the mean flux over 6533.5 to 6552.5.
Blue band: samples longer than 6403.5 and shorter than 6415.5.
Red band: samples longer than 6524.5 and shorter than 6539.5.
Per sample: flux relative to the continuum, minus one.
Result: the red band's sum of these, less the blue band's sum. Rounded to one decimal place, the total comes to 0.0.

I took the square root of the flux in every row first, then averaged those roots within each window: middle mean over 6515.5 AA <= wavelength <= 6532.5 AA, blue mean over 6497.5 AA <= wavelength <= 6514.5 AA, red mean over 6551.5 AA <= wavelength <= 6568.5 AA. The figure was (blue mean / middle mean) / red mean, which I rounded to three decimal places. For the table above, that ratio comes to 0.112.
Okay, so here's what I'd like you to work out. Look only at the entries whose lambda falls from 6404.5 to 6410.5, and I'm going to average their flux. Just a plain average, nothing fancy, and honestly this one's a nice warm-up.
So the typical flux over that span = 80.7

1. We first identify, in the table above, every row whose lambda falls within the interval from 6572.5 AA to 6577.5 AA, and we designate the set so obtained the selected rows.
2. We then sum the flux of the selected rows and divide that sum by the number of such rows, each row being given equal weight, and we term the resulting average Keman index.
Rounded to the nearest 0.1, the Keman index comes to 82.2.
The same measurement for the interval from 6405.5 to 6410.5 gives 81.7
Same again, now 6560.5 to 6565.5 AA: 82.7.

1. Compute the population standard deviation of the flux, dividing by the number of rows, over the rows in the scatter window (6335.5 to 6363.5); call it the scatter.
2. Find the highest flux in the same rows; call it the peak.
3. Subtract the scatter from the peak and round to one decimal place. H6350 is 85.8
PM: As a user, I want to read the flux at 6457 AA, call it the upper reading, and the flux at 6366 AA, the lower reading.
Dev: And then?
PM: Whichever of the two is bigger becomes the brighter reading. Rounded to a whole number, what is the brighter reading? 84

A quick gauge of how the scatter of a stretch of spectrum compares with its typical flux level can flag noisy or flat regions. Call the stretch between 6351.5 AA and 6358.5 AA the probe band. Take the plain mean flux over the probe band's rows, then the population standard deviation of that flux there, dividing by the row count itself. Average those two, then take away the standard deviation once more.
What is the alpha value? 37.6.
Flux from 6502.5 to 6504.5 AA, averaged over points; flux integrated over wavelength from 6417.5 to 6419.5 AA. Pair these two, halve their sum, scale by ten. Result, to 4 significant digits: 1172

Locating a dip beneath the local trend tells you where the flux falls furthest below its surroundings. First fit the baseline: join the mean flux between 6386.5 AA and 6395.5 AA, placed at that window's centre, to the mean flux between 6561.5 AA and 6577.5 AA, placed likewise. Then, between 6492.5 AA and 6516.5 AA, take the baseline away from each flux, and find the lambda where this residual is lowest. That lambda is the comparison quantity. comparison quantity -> 6501 AA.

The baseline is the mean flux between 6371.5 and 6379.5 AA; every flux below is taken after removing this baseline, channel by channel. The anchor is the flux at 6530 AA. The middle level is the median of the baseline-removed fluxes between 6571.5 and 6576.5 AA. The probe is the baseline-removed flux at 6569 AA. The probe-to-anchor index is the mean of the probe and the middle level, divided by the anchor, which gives 2.0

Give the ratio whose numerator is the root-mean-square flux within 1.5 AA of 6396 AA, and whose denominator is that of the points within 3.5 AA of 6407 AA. 0.886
